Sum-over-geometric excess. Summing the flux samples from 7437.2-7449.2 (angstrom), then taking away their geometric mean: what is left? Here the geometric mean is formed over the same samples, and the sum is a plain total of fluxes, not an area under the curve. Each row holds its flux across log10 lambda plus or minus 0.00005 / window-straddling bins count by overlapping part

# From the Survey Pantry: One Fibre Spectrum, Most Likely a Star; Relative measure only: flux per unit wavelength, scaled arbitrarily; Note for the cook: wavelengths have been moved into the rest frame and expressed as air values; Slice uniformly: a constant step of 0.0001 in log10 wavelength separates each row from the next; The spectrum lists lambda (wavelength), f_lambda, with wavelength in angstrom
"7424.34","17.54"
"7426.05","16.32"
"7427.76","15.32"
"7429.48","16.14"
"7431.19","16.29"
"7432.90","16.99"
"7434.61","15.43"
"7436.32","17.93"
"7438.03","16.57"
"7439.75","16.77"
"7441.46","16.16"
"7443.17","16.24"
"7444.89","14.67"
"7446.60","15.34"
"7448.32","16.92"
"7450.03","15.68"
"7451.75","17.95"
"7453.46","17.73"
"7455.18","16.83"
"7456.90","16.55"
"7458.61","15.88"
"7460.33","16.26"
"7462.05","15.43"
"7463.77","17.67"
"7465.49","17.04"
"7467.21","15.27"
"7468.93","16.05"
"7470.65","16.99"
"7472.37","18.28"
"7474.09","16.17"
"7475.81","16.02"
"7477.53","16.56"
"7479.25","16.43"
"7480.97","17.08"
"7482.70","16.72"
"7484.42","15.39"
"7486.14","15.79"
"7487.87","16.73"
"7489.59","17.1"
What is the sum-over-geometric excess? 97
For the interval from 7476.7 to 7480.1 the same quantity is 16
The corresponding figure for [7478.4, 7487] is 65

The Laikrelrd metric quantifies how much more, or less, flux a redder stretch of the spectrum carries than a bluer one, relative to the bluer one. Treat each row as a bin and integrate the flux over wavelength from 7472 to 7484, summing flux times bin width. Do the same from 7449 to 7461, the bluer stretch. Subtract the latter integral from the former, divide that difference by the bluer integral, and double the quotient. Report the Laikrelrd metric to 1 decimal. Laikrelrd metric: 0.0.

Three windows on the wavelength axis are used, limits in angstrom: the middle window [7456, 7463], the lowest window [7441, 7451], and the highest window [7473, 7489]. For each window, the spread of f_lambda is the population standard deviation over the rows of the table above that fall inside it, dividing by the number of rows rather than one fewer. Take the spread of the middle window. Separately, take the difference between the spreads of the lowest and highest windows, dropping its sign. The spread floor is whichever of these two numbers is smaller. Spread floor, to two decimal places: 0.22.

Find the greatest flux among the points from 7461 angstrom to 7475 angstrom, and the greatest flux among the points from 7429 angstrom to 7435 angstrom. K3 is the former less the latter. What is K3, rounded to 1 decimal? 1.3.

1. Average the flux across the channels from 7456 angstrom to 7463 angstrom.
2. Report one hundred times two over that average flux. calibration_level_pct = 12.5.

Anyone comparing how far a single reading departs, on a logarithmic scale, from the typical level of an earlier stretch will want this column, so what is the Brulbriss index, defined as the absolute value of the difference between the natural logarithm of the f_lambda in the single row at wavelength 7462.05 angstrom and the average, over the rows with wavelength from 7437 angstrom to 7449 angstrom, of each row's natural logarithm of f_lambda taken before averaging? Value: 0.041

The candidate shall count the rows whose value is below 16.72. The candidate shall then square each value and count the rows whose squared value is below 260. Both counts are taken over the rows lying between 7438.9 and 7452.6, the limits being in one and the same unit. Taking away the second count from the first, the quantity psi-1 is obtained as 2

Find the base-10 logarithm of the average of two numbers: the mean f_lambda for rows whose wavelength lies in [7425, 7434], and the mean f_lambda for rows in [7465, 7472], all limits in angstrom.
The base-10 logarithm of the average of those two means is 1.21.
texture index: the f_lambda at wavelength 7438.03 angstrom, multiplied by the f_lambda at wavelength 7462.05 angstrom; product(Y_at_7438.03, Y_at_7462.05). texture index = 256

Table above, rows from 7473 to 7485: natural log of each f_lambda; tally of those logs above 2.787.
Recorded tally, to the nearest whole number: 4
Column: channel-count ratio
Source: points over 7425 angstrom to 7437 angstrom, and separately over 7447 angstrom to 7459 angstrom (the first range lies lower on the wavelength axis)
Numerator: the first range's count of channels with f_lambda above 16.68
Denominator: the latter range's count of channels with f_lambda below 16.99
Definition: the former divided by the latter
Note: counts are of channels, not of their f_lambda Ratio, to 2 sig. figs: 0.40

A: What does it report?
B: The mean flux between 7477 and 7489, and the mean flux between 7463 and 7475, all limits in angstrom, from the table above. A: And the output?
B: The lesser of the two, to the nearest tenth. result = 16.4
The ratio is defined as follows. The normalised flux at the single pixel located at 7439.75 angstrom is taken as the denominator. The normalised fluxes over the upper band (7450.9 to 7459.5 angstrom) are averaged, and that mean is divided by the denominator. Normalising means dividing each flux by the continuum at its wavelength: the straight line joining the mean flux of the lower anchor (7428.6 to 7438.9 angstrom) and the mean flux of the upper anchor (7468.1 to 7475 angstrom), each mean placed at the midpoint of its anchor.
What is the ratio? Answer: 1.01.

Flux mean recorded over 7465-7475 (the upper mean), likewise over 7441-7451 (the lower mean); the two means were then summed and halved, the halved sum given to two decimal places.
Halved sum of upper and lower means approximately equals 16.23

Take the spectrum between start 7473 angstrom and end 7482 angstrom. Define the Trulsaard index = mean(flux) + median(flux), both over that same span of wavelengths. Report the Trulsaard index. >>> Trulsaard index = 32.9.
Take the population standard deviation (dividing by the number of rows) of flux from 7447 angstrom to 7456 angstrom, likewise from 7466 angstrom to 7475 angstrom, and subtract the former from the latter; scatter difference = 0.22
